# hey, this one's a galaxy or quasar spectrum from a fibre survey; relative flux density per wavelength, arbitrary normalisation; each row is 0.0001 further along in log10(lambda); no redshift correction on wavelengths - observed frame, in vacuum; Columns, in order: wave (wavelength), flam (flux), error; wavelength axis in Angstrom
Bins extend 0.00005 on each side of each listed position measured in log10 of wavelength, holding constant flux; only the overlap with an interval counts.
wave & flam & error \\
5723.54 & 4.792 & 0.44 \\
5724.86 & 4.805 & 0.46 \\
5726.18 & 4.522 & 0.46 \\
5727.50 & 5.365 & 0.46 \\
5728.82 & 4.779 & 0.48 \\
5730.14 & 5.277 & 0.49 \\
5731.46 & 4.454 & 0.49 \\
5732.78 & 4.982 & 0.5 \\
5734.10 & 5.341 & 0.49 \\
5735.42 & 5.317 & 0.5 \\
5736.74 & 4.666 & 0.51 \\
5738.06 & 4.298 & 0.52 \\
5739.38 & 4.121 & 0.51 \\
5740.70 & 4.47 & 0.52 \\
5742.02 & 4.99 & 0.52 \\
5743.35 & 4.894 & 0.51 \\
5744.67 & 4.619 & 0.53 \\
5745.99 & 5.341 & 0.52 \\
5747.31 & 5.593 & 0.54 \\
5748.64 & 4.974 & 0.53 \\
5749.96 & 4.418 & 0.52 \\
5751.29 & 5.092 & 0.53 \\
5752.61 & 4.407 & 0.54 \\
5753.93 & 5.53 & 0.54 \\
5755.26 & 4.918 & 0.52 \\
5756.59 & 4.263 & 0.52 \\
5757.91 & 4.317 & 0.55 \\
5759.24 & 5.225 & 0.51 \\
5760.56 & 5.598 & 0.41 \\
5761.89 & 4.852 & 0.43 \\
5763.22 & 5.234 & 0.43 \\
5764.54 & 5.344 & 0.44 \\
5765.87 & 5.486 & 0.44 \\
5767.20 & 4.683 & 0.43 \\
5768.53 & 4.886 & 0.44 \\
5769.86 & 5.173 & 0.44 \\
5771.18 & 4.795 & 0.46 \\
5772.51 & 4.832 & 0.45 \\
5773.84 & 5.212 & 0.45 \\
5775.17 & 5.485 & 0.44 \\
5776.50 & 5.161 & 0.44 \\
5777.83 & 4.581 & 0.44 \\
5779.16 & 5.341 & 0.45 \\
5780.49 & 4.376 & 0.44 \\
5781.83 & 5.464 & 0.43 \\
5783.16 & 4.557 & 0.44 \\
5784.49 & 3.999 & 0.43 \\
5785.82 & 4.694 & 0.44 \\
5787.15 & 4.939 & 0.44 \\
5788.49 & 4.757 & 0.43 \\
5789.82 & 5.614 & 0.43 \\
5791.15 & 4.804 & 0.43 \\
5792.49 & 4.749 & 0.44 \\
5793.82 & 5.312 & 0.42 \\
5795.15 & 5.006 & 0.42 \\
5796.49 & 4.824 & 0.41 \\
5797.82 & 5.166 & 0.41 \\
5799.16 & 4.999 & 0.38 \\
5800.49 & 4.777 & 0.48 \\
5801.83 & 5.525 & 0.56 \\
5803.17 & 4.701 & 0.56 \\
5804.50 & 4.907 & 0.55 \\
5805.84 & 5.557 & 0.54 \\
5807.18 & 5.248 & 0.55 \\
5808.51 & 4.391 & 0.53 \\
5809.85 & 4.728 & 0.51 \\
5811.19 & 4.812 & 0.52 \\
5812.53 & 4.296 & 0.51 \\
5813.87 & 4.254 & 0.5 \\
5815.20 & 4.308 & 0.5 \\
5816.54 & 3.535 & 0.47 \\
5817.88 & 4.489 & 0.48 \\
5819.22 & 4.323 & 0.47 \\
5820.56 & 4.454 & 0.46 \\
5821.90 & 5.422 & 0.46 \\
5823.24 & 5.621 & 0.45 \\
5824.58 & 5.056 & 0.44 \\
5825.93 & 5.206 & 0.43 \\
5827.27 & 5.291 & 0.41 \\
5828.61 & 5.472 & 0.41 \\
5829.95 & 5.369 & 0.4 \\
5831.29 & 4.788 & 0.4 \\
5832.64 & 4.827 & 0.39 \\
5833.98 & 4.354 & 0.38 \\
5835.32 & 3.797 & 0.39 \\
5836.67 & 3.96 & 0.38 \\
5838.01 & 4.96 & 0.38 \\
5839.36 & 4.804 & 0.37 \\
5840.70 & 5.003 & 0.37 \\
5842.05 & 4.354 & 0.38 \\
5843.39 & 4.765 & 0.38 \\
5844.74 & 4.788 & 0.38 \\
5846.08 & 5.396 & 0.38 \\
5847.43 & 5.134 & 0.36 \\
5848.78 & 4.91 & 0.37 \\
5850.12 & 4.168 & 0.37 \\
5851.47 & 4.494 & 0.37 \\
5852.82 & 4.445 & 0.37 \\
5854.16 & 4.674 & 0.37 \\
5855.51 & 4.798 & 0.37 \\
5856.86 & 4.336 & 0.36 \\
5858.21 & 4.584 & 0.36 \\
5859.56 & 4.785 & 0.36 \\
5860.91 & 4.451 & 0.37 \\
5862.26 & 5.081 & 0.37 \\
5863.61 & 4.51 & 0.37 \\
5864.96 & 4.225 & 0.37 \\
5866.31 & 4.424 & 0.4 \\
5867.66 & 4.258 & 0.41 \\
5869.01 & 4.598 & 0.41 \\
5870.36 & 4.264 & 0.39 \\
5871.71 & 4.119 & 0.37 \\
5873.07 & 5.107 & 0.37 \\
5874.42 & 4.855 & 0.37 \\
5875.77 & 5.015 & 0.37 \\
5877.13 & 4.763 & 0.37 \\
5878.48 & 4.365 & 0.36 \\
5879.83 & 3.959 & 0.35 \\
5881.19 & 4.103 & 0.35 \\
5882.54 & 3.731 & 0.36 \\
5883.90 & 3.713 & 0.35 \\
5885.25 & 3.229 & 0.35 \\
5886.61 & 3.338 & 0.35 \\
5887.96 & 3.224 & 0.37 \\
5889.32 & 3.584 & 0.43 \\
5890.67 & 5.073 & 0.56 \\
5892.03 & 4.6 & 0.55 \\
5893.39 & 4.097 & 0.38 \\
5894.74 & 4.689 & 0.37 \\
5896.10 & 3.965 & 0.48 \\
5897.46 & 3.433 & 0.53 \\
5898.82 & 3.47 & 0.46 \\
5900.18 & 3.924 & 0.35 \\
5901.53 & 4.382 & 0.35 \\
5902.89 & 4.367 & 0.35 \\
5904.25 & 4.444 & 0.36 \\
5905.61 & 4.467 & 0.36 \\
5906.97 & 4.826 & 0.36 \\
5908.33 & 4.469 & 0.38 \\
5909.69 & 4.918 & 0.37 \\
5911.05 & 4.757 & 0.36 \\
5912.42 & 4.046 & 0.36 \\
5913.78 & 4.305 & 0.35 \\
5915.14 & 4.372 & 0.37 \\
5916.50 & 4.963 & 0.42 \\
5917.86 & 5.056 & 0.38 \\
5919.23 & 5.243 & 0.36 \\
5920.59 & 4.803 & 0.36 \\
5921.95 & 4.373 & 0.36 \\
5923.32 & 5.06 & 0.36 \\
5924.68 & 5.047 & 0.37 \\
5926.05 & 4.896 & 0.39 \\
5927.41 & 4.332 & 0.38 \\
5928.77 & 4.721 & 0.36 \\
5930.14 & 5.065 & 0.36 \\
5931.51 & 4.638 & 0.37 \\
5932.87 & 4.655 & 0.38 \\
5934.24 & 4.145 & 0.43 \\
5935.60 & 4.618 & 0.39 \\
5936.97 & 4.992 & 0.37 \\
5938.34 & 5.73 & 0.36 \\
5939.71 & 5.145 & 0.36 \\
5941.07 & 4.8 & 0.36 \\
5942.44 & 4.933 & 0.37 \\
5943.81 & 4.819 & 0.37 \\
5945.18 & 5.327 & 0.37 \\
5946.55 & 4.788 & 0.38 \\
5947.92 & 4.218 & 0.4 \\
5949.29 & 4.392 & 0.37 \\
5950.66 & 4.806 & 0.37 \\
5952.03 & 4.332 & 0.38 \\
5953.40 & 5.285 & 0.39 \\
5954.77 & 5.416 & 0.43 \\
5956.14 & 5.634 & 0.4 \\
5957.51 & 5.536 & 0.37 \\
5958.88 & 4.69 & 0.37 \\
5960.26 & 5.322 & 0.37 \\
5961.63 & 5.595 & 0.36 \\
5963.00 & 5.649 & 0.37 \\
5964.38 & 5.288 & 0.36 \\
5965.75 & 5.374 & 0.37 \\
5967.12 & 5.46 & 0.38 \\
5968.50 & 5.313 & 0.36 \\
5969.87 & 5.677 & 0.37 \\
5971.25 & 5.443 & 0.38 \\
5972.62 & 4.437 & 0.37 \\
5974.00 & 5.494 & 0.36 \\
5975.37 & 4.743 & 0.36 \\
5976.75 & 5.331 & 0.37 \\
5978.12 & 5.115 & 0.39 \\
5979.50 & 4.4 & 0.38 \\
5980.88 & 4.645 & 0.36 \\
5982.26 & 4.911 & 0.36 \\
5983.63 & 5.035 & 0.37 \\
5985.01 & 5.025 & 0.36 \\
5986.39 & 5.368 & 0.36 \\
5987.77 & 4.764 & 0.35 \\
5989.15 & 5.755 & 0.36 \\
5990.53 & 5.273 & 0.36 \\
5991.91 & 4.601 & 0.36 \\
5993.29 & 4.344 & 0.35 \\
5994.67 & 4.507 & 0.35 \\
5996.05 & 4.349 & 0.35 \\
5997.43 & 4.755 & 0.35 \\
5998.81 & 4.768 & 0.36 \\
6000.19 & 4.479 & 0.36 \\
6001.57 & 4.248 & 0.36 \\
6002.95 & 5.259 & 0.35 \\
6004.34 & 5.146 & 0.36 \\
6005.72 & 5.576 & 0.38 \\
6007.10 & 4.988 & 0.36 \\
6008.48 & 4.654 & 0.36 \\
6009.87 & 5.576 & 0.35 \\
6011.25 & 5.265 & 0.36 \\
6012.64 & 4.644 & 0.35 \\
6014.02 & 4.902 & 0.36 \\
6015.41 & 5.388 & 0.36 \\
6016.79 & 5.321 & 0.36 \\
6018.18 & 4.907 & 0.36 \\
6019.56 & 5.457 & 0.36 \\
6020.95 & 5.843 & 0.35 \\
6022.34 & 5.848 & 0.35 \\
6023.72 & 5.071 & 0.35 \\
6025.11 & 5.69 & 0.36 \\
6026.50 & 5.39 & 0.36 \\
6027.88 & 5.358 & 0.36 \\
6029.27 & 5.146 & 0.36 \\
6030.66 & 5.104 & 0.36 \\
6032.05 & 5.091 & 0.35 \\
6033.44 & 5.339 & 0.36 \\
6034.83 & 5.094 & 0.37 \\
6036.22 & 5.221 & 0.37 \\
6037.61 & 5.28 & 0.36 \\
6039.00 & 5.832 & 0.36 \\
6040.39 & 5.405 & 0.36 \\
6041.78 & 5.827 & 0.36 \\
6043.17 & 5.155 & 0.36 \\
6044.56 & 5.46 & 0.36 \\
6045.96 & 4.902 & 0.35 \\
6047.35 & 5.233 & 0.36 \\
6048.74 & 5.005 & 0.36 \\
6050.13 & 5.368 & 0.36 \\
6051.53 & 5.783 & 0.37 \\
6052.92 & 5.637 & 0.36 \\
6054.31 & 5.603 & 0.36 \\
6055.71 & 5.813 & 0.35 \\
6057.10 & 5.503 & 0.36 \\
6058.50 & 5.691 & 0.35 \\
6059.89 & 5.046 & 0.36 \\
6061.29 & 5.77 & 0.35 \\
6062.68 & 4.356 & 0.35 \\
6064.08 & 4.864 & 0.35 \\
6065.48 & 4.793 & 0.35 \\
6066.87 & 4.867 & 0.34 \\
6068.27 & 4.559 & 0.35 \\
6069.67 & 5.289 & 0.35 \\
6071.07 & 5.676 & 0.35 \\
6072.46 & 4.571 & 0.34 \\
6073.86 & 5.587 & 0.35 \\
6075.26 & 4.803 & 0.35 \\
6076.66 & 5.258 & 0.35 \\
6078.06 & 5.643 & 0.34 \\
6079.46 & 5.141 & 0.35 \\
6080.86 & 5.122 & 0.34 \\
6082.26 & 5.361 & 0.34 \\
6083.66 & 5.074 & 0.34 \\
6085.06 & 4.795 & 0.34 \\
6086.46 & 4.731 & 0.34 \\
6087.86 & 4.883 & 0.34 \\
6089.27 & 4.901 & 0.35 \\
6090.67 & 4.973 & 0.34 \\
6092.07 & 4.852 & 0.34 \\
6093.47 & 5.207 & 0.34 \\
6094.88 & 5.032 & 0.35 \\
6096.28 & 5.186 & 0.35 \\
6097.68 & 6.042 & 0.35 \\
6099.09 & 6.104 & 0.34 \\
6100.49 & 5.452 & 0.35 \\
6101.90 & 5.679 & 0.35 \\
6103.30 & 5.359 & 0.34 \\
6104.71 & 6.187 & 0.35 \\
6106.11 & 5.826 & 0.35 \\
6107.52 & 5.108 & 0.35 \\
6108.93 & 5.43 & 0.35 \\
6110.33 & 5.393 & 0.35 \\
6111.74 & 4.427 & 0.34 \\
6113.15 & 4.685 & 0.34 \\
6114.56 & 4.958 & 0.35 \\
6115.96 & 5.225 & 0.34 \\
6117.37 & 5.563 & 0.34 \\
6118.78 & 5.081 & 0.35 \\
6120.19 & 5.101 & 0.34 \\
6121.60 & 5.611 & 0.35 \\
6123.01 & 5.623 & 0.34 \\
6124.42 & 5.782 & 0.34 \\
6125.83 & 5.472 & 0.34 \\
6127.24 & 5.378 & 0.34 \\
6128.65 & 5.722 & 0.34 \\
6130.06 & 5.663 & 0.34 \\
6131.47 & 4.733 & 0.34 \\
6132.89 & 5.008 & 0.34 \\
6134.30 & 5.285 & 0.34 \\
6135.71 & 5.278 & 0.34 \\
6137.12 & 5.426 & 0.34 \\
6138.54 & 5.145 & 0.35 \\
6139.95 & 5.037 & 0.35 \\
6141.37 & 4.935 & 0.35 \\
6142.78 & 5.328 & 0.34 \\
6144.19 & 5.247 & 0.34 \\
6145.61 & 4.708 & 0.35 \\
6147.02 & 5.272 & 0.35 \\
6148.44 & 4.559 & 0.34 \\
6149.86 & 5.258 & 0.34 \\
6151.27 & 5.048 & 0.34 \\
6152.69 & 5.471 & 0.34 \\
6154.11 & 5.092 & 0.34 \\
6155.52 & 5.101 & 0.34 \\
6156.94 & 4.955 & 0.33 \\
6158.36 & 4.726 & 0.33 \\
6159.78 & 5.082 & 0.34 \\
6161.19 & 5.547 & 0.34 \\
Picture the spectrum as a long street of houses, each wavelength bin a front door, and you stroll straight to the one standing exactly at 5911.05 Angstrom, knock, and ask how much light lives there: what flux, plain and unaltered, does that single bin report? 4.757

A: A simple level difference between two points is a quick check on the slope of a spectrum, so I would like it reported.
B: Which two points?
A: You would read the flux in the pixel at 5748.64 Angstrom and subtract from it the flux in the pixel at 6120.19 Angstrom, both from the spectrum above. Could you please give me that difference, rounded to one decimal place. -0.1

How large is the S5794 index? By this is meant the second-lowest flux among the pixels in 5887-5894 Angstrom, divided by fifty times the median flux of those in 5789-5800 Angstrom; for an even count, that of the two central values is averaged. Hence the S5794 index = 0.0143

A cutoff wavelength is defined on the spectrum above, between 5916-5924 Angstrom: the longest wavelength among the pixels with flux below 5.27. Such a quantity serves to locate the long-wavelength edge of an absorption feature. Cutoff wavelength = 5923.32 Angstrom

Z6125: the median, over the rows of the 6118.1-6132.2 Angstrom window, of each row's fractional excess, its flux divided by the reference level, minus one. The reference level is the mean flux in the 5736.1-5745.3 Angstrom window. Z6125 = 0.21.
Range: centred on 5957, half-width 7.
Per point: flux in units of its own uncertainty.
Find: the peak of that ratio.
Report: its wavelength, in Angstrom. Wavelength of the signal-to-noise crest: 5961.63 Angstrom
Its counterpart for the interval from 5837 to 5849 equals 5847.43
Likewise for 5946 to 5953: 5950.66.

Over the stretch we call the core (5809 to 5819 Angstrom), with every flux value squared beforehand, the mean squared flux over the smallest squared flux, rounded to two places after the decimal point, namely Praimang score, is 1.52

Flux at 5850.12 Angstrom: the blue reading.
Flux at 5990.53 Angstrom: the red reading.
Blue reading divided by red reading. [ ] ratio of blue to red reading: 0.79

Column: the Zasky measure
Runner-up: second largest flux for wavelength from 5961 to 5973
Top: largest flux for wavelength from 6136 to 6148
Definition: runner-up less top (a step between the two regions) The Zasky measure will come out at 0.22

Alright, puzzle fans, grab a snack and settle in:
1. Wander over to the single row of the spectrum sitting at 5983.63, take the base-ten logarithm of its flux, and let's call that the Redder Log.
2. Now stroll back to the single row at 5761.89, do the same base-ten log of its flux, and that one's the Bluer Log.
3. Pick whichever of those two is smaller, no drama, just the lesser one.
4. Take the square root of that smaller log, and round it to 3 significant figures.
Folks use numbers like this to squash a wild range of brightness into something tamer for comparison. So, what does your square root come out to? 0.828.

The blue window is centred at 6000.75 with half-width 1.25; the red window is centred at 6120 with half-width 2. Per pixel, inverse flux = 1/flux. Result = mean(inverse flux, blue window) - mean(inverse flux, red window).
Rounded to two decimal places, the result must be 0.04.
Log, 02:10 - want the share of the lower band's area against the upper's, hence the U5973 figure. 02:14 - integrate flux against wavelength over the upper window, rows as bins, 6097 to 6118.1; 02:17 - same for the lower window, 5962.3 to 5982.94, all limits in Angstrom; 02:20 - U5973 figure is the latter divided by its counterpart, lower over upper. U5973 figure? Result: 0.93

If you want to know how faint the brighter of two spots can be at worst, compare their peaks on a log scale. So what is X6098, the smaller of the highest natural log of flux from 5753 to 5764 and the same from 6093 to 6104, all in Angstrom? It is 1.72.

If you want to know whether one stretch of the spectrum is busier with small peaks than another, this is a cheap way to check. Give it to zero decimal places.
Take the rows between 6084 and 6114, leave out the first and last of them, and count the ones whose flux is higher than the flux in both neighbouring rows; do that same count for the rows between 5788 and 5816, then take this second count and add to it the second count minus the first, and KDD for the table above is 6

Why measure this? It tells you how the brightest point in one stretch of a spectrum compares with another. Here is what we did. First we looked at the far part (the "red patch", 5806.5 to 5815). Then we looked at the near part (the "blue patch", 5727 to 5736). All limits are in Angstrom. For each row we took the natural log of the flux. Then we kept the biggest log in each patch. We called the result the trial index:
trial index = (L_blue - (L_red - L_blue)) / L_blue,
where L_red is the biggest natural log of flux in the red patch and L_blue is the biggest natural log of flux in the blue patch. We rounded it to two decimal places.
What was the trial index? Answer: 1.01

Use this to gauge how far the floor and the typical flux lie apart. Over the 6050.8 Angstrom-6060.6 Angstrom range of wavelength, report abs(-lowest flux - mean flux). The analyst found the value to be 10.6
